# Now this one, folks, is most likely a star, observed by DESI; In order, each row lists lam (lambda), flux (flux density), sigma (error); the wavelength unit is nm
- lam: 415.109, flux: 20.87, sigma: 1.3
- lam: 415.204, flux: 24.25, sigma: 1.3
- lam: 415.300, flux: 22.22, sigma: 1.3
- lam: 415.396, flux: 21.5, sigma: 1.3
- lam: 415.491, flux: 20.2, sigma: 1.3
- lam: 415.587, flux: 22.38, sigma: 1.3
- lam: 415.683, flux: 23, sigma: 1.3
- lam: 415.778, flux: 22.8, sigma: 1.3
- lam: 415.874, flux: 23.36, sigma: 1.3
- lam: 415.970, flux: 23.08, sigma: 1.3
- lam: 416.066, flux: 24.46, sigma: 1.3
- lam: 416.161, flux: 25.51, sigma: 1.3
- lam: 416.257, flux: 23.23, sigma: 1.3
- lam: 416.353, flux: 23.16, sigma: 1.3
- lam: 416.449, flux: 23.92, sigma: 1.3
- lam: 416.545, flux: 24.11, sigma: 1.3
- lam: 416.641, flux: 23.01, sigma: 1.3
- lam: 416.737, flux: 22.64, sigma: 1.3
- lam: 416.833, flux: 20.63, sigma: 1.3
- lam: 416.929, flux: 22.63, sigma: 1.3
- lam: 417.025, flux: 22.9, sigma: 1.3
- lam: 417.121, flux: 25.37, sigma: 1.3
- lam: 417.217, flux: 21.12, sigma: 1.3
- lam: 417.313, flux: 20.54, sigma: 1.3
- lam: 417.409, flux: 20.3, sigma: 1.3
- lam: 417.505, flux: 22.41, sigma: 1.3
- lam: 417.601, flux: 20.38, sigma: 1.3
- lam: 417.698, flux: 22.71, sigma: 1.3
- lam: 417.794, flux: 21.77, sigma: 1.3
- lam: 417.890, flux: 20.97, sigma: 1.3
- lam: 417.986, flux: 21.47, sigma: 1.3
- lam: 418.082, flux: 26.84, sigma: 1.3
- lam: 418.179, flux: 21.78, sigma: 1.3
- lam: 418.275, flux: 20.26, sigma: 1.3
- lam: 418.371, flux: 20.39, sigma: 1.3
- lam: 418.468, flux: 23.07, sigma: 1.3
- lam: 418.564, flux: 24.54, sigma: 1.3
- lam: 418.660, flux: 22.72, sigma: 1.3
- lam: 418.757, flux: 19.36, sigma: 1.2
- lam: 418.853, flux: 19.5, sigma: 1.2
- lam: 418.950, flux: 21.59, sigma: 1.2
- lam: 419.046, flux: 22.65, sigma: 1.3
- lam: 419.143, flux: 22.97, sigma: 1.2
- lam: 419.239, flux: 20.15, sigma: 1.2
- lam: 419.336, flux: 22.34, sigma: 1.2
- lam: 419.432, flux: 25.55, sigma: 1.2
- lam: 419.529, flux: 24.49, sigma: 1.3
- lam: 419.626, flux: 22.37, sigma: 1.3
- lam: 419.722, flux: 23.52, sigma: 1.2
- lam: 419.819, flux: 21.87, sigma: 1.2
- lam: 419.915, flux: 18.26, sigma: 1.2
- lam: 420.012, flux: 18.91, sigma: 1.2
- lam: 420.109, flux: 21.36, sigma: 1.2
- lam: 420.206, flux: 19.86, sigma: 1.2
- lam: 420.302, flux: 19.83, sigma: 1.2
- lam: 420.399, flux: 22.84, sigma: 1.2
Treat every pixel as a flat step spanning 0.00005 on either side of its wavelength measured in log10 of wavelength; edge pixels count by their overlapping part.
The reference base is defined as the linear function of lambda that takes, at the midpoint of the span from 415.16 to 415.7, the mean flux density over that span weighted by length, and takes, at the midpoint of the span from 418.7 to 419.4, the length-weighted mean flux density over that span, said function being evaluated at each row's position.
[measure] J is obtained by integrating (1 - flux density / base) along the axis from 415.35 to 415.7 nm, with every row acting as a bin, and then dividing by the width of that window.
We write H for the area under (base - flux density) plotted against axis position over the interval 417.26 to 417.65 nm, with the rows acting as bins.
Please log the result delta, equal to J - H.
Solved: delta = -0.3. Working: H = 0.31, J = 0.02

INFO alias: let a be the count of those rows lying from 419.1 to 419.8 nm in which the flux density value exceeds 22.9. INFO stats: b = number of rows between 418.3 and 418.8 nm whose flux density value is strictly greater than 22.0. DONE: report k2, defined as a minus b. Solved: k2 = 1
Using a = 4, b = 3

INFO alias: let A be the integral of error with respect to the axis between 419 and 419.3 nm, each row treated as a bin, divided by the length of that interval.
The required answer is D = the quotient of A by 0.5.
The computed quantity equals 2.459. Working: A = 1.23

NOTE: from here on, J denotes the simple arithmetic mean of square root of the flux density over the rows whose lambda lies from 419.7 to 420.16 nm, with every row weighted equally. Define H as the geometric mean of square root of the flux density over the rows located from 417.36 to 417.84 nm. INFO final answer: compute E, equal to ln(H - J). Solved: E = -2.50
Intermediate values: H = 4.64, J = 4.55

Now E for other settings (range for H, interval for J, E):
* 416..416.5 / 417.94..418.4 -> -1.59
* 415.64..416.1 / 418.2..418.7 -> -2.10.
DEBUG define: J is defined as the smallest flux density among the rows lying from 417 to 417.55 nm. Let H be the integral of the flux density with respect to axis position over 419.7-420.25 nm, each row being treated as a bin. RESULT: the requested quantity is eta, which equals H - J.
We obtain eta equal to -9.0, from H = 11.3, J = 20.3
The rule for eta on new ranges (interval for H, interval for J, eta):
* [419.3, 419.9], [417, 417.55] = -6.4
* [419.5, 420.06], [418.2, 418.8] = -7.3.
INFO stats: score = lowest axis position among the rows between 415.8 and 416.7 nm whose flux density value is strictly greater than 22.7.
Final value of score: 415.874 nm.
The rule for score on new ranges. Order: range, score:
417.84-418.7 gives 418.082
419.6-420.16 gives 419.722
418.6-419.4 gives 418.660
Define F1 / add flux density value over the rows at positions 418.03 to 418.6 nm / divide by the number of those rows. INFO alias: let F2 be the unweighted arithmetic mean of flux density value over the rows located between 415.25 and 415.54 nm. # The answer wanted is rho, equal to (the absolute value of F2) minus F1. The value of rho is -1.5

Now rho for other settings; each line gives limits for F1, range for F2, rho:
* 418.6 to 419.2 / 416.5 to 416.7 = 2.1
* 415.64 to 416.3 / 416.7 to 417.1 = -1.4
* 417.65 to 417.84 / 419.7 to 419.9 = 0.5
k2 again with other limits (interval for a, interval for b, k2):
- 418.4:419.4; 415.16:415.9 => -3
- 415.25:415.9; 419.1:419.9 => -4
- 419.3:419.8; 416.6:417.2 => -2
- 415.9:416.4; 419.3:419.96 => 0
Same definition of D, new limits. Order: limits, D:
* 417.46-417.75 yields 2.596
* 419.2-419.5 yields 2.410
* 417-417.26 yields 2.601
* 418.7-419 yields 2.405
